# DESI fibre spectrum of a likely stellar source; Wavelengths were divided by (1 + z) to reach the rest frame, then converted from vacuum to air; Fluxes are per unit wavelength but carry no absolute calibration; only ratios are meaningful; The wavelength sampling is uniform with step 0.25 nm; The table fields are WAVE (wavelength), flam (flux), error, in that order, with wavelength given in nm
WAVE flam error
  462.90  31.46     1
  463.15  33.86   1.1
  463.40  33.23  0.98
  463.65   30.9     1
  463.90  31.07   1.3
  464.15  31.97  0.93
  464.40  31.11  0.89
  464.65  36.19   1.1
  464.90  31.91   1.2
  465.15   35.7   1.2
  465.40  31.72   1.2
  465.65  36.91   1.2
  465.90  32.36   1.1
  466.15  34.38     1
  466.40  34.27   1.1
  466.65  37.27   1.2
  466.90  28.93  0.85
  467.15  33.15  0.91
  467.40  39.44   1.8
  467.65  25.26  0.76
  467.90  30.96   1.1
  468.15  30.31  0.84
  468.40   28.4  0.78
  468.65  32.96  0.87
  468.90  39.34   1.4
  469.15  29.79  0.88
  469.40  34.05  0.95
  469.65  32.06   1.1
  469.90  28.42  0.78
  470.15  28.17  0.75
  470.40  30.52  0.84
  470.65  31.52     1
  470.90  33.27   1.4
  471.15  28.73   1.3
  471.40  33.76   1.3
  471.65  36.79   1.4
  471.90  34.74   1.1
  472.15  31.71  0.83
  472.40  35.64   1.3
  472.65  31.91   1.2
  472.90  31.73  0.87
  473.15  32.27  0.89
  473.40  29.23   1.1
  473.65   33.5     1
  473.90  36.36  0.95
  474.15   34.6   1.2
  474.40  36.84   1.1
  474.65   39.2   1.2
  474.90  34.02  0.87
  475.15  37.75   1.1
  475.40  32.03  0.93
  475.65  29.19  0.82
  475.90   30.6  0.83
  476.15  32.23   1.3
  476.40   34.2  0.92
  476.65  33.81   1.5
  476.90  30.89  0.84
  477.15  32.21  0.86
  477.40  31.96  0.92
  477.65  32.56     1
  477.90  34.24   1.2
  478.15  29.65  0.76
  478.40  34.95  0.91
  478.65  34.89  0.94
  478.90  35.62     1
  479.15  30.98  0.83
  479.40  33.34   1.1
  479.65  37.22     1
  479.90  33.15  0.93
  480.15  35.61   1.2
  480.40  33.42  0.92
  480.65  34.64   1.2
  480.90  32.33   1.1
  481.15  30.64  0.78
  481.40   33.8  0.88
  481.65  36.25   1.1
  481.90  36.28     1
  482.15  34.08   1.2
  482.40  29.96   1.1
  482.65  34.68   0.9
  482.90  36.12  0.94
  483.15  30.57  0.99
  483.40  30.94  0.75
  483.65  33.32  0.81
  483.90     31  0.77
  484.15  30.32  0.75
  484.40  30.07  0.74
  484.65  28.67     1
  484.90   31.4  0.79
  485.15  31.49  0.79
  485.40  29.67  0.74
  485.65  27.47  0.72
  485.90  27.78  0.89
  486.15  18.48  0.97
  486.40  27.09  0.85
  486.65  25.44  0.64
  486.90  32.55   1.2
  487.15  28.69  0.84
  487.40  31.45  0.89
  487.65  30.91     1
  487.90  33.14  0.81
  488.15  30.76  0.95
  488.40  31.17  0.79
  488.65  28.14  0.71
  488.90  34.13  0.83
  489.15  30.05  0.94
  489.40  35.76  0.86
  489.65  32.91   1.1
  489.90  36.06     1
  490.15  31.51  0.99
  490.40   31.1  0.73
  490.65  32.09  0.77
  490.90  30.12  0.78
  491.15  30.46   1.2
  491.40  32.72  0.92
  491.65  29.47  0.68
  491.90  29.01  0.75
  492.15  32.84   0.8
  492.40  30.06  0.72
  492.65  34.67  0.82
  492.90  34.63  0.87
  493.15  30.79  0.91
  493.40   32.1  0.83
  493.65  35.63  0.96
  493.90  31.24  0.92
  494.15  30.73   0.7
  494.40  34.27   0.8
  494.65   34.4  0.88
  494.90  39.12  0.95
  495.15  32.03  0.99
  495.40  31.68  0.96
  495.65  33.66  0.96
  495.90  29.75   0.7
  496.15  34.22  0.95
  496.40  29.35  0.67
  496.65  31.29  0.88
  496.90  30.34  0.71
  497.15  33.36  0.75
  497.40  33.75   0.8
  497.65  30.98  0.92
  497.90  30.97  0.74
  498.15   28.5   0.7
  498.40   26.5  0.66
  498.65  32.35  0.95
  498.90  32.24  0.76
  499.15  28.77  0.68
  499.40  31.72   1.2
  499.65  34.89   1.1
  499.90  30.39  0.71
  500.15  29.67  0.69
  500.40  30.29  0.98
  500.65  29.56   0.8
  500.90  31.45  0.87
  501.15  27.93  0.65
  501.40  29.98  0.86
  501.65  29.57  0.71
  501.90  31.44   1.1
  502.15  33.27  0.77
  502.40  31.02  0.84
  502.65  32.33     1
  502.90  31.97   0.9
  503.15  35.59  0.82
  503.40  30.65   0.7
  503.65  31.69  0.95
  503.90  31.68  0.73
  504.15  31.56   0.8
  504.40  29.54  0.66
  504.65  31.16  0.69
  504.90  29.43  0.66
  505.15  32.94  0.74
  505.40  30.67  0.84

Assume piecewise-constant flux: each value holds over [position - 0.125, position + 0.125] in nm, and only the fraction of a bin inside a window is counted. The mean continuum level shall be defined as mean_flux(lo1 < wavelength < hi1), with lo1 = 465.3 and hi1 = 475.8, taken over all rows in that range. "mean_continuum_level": 32.9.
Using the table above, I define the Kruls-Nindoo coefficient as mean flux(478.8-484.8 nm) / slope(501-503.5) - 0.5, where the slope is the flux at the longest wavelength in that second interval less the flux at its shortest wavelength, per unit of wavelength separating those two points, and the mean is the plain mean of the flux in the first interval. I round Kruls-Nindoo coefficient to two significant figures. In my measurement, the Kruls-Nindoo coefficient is 27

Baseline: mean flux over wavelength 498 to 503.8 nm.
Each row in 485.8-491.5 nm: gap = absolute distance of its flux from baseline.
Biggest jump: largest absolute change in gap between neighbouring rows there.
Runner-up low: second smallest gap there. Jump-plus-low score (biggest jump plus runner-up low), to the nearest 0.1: 9.5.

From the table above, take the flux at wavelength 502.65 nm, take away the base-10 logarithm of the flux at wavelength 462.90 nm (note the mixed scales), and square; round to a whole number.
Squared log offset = 951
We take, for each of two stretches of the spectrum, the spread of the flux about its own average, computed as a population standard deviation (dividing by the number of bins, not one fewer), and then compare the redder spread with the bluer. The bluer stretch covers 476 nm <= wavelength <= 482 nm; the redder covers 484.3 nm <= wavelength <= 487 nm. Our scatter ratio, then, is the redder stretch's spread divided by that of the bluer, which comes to 1.9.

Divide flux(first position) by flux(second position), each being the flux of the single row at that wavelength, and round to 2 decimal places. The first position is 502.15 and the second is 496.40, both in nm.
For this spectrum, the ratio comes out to 1.13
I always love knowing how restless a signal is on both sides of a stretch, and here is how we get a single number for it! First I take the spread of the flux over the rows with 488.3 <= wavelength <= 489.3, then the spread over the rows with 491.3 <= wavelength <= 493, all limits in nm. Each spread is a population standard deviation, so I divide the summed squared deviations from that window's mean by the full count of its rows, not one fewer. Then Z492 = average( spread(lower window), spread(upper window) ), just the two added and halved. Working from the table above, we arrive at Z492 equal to 2.19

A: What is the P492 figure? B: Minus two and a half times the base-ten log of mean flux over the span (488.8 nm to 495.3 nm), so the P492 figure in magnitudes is -3.78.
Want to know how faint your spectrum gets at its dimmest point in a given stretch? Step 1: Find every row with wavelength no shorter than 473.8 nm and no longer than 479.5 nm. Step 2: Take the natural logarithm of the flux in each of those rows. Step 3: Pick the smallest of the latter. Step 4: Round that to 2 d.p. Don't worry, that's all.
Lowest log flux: 3.37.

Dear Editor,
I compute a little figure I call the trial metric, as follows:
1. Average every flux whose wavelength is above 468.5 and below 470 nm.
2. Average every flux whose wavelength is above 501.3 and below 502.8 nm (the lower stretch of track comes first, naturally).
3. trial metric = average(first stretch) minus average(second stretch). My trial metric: 1.5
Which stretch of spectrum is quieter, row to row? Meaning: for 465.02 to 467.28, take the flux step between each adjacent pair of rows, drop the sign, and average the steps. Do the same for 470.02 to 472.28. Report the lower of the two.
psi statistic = 2.8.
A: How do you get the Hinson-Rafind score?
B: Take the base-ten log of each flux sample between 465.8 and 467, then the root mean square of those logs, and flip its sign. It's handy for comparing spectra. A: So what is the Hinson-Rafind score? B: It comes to -1.52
